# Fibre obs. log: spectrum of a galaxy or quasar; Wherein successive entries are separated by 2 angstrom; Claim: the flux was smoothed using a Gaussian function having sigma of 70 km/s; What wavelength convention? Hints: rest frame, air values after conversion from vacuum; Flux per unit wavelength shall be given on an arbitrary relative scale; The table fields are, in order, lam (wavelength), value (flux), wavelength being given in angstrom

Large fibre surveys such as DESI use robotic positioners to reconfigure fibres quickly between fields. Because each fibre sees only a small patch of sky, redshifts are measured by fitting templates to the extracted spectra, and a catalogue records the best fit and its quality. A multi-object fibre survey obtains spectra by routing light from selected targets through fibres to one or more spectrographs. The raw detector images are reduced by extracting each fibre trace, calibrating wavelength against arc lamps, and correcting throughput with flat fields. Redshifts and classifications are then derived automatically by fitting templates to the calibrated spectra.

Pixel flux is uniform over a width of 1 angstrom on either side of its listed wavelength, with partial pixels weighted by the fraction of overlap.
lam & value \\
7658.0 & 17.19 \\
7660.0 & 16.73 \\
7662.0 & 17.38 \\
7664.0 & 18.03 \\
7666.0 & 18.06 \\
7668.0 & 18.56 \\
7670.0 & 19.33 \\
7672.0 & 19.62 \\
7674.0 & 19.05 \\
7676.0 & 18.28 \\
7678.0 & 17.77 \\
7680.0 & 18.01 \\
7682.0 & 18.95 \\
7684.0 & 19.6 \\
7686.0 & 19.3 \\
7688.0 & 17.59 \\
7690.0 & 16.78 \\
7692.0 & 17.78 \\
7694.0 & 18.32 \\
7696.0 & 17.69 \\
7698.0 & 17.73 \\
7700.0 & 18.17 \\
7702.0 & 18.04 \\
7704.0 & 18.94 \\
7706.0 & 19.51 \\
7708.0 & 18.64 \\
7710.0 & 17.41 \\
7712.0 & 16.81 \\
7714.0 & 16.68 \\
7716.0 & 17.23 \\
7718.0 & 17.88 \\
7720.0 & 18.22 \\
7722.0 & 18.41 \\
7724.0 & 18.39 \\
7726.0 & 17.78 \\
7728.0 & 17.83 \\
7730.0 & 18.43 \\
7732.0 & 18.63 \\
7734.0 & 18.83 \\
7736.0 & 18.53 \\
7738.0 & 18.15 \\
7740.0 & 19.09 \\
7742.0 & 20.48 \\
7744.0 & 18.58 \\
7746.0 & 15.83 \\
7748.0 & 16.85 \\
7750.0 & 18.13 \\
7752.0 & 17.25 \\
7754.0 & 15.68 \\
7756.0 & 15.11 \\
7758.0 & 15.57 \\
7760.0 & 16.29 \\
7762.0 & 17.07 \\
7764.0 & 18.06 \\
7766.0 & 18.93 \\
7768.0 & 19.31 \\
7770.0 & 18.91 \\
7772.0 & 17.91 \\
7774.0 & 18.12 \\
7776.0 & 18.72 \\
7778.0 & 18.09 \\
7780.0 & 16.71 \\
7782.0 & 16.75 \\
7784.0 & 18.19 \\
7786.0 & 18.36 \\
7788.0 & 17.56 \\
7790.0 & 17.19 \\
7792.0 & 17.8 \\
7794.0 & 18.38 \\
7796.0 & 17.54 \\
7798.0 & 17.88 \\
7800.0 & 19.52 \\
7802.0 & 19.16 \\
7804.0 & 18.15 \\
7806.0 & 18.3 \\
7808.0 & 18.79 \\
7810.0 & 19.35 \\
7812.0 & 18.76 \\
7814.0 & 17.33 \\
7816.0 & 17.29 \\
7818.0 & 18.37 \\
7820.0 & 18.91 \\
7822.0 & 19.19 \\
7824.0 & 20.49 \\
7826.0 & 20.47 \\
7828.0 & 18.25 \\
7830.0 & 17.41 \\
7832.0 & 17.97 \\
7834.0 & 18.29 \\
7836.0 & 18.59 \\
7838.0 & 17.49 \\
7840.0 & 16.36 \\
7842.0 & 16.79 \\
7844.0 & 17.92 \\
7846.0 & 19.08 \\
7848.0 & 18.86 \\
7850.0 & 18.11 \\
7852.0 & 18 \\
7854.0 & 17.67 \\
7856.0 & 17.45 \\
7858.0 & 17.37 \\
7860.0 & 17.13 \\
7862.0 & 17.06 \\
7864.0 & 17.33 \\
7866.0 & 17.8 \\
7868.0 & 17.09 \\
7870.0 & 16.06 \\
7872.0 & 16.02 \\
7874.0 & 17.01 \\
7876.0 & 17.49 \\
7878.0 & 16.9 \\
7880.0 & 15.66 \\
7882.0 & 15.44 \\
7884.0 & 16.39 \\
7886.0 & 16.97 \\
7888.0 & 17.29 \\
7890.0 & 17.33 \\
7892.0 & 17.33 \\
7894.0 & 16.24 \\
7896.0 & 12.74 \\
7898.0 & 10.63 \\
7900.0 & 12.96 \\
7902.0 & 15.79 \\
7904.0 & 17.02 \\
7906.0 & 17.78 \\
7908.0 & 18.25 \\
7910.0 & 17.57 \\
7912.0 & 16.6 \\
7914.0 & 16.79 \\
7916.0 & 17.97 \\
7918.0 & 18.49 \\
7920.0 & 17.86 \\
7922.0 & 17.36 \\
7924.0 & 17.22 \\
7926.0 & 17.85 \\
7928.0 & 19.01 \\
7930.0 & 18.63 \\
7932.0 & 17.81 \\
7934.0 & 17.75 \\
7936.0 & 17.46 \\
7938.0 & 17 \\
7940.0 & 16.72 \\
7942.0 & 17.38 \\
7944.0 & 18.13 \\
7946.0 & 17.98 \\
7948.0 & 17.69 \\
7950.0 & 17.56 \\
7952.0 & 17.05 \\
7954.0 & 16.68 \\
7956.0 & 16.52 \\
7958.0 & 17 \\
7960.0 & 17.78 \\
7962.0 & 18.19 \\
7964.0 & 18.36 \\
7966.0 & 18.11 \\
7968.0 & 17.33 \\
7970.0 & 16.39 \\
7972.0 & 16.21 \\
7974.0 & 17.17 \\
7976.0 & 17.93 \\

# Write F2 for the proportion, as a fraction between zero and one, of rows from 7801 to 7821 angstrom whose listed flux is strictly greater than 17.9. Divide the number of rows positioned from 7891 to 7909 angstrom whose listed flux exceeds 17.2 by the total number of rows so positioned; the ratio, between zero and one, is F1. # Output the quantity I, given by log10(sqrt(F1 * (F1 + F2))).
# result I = -0.21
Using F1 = 0.3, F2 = 0.80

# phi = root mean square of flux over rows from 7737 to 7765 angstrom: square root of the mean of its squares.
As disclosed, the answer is 17.36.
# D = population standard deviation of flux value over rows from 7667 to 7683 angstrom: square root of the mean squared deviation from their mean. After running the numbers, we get 0.609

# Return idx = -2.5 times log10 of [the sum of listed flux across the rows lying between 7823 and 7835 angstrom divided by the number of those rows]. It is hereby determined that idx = -3.19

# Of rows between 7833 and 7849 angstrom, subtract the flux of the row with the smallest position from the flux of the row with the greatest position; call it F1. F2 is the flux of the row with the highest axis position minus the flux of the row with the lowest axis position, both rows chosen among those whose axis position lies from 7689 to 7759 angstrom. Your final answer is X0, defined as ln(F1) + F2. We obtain -1.8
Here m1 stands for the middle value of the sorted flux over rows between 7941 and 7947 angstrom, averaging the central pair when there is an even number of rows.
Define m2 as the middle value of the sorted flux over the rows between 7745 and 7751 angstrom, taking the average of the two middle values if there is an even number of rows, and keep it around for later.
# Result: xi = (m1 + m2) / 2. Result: 17.4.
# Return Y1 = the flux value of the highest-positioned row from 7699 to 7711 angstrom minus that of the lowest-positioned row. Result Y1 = -0.8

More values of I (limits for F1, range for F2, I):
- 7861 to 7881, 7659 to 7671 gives -0.27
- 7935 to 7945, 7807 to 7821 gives -0.05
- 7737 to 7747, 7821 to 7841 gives 0.04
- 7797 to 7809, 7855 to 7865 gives 0.00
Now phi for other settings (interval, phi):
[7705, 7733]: 18.00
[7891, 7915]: 15.97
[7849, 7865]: 17.52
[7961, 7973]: 17.45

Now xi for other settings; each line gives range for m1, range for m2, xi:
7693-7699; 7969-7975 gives 17.1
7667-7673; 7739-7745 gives 19.2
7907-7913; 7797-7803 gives 18.4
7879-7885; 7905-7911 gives 16.7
